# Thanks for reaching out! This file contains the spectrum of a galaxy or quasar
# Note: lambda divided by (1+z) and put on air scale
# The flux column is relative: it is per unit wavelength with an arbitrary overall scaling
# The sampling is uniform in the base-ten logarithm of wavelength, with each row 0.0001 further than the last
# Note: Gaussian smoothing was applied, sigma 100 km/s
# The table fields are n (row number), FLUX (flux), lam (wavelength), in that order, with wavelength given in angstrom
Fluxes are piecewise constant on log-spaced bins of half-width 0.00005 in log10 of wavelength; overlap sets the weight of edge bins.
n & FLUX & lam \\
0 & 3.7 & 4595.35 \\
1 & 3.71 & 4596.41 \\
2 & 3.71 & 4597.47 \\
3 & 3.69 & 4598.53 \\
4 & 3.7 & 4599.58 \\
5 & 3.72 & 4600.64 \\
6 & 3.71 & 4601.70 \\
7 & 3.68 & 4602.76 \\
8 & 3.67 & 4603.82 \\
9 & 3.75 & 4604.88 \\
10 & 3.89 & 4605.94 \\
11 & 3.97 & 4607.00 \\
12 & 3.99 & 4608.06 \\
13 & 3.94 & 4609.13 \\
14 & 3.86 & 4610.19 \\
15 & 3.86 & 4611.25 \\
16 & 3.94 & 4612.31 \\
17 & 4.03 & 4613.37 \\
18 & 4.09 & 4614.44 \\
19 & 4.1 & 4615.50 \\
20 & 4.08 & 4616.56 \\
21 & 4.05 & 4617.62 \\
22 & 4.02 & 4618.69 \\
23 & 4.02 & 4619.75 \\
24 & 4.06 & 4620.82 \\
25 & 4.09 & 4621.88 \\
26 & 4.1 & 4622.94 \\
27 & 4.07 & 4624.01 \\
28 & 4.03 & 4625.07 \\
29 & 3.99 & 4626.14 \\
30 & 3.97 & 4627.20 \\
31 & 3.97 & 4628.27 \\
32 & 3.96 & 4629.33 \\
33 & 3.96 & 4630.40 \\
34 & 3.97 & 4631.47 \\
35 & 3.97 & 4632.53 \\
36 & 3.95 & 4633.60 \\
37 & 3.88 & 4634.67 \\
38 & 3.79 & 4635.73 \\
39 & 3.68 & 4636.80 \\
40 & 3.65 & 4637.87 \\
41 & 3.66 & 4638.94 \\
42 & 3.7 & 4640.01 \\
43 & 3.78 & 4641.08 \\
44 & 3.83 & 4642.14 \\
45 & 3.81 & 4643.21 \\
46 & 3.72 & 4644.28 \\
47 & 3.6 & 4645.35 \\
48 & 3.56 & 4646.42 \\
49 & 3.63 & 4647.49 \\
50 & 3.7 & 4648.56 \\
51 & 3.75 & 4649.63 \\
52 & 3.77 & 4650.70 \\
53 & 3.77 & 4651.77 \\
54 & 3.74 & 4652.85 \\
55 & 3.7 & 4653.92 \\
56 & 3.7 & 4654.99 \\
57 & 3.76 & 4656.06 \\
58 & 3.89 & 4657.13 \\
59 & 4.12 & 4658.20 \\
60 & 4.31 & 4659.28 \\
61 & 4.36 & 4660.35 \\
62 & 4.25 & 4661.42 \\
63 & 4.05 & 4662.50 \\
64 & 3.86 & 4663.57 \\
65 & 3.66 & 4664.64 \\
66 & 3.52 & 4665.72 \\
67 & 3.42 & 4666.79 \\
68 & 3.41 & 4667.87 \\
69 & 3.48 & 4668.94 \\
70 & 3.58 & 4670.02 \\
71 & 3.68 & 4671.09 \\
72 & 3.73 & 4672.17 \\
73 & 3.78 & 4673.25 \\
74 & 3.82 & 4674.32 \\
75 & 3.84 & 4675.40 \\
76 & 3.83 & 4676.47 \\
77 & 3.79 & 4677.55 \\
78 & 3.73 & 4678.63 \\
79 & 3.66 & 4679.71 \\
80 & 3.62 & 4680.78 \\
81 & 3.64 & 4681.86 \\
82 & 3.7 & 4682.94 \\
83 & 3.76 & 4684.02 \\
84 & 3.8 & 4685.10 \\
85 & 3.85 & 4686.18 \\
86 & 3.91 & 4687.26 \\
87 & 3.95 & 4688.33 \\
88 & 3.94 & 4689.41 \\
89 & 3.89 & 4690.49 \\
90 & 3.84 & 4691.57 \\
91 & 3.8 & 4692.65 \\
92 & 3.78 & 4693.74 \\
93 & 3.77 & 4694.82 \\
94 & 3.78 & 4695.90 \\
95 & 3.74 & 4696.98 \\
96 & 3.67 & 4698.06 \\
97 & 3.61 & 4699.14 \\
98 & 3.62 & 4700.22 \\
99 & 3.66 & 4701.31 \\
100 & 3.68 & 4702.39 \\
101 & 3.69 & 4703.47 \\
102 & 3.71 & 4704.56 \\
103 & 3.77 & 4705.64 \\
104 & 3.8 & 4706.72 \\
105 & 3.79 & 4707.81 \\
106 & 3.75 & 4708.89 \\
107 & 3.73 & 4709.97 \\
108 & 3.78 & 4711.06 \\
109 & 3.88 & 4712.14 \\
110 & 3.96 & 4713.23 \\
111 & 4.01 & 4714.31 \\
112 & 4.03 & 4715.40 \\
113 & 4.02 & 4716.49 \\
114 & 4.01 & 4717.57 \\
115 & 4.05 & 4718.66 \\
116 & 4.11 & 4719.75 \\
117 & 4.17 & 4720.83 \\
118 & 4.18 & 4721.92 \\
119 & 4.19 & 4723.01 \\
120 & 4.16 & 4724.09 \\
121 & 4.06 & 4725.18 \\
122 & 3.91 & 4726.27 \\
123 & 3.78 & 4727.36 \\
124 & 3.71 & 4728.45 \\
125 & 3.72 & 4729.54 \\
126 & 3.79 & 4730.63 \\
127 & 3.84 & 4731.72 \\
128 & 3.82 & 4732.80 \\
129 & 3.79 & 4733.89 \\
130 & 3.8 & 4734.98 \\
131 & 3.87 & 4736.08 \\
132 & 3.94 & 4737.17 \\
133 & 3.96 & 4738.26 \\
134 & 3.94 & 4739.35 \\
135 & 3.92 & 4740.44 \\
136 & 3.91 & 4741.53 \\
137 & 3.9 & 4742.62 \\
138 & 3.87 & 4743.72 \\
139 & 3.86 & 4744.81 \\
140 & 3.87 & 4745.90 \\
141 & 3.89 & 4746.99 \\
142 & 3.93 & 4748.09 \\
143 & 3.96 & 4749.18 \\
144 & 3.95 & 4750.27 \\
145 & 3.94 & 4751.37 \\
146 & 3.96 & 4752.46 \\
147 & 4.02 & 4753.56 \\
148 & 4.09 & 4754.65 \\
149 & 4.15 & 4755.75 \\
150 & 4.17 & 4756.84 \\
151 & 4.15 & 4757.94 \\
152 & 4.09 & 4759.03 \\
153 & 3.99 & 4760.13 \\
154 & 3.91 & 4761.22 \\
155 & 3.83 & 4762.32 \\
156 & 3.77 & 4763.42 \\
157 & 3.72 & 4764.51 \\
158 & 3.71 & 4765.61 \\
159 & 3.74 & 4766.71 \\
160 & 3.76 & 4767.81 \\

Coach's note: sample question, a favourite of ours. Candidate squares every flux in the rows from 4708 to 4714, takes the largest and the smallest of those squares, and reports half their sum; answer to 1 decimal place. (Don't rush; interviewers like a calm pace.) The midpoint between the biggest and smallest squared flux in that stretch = 14.8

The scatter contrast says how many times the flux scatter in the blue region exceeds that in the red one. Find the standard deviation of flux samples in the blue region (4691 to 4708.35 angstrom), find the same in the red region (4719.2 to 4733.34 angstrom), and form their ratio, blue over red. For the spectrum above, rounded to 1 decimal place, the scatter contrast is 0.4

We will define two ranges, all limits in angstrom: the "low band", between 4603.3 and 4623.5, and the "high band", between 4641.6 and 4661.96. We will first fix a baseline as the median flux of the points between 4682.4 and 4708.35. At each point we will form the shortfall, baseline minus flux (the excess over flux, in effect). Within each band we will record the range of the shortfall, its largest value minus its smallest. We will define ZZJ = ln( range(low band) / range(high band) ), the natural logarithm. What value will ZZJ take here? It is -0.6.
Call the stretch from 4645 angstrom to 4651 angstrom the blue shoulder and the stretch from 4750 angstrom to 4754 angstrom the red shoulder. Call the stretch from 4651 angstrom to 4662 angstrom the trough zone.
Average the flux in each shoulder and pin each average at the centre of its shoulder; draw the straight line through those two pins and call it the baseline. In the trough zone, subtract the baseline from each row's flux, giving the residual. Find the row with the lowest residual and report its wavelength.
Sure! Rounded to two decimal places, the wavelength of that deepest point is 4654.99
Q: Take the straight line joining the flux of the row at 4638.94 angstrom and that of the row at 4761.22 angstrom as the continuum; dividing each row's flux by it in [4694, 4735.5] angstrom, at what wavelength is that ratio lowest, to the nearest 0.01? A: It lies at 4699.14 angstrom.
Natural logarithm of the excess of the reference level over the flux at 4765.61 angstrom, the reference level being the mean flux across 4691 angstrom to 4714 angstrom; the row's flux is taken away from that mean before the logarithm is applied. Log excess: -3.1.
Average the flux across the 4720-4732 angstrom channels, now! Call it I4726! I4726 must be 3.96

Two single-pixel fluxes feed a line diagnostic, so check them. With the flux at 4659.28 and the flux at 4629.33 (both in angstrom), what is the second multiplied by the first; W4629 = 17.1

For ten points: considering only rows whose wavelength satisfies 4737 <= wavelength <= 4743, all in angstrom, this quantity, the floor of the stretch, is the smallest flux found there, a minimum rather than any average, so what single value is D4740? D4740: 3.9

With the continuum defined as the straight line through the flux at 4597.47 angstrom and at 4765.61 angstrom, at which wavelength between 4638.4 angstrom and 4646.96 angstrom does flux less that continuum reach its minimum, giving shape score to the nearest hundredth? 4646.42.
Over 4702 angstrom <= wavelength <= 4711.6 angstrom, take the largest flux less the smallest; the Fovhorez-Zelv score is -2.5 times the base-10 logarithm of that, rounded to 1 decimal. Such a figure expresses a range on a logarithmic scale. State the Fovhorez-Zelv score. 2.3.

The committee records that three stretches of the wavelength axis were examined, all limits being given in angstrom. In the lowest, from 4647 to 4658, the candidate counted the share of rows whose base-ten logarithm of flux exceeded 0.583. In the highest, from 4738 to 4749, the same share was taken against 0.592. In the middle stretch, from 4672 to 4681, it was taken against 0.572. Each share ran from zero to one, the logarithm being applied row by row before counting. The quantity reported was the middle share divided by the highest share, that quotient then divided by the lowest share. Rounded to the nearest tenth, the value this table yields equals 11.1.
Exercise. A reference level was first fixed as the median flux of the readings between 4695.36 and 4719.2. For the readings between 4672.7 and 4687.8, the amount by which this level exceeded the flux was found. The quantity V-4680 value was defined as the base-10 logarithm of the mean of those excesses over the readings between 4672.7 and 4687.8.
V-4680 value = -2.07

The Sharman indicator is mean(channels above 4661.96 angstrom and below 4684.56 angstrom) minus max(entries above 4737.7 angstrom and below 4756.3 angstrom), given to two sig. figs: -0.46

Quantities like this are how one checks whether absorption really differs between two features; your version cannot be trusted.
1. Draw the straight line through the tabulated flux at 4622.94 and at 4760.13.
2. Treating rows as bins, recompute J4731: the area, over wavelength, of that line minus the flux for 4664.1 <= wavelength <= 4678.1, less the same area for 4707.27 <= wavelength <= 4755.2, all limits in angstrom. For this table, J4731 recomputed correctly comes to 1.6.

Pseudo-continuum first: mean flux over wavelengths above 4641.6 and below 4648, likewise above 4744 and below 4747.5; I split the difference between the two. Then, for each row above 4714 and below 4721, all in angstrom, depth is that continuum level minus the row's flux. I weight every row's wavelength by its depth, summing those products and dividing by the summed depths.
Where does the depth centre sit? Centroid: 4718.0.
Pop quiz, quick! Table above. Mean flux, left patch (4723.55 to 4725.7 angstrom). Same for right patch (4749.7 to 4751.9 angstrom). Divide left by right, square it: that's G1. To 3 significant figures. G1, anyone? 1.09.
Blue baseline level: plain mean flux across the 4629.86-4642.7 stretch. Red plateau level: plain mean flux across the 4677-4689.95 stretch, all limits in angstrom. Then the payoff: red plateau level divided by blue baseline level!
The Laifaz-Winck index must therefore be 0.99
